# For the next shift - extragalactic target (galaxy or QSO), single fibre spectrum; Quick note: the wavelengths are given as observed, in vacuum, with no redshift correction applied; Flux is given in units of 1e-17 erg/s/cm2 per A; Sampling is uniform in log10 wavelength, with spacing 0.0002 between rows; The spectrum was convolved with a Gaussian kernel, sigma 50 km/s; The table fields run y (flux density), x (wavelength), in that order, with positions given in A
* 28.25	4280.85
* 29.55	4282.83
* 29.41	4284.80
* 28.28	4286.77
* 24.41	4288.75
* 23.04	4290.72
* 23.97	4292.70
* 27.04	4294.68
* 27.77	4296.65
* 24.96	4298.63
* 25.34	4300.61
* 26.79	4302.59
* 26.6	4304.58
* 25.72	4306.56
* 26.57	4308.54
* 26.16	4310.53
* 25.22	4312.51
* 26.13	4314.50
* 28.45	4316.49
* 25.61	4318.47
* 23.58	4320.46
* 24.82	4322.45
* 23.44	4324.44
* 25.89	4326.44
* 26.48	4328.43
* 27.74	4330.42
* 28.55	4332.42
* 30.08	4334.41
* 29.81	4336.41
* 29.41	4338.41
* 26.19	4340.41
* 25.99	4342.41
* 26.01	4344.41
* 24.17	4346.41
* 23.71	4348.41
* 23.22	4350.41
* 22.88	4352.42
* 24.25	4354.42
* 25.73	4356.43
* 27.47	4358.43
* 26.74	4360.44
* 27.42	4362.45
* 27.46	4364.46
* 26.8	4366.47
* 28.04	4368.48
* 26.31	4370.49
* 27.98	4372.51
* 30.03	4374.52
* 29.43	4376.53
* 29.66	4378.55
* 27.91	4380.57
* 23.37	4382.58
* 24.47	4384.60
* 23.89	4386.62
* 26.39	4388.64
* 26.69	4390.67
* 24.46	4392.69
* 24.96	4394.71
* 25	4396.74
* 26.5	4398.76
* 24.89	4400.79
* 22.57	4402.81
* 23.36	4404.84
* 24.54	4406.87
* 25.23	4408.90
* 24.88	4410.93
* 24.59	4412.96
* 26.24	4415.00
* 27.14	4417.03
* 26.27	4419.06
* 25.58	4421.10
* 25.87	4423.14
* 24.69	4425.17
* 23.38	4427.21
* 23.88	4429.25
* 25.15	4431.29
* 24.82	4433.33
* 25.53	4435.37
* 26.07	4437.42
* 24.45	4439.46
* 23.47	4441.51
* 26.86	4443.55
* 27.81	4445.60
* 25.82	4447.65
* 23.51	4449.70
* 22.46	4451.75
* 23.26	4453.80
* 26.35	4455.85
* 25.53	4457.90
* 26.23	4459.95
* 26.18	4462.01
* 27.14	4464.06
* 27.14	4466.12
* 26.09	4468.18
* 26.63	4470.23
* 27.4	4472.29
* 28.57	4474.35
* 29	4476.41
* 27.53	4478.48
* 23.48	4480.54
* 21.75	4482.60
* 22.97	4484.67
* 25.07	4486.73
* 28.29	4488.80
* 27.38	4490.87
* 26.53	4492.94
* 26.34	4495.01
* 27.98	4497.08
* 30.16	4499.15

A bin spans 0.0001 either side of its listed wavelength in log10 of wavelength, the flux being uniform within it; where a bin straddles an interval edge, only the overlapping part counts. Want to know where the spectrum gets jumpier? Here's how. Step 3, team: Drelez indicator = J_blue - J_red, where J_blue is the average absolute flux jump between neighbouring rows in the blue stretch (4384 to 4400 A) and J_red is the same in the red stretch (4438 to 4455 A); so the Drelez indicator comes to -0.5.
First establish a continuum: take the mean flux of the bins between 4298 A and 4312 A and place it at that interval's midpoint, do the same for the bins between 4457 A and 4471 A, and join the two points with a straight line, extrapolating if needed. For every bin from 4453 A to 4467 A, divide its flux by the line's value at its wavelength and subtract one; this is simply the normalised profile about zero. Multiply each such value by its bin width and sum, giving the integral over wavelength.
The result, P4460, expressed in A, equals -0.2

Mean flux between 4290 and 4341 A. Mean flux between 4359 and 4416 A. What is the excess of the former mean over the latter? 0.3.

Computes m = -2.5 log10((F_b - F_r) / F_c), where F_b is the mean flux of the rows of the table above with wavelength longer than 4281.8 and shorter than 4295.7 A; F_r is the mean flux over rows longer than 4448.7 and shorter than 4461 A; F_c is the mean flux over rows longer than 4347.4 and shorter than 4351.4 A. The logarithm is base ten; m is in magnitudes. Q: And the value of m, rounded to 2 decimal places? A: 2.69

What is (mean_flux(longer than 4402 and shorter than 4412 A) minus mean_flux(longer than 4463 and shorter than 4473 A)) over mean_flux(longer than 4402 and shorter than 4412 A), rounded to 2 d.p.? -0.11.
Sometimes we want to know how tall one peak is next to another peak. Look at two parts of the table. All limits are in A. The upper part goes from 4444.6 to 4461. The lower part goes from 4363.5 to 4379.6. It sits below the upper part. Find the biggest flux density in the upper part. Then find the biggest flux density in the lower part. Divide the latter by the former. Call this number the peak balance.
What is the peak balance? 1.08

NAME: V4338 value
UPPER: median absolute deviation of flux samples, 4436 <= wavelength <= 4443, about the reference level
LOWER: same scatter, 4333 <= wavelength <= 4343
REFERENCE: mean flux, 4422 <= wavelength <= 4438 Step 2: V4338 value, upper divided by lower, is 0.26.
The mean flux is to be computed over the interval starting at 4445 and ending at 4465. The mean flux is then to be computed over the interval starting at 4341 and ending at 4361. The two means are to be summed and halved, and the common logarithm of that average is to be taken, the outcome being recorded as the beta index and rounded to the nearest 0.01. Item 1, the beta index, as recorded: 1.40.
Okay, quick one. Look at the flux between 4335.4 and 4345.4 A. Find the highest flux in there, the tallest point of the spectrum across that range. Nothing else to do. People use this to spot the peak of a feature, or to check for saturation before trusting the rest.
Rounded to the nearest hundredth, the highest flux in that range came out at 29.81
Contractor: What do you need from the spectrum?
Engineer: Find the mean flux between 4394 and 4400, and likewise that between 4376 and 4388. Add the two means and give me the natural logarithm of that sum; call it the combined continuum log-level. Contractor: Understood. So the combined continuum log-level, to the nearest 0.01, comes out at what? 3.95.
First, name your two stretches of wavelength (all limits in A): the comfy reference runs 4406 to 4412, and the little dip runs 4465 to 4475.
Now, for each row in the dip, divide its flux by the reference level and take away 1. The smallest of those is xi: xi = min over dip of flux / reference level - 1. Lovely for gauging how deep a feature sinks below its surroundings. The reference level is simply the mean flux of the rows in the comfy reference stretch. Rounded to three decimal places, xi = 0.048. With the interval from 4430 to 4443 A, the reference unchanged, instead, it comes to -0.057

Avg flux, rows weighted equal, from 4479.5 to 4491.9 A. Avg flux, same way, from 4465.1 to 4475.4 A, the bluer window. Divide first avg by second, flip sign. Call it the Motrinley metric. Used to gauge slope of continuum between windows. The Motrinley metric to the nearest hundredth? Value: -0.91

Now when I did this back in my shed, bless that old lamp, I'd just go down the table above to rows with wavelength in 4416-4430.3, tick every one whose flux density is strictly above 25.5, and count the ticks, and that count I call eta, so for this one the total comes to 4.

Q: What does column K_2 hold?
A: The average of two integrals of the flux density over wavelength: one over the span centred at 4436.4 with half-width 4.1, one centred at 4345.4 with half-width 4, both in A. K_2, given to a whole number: 203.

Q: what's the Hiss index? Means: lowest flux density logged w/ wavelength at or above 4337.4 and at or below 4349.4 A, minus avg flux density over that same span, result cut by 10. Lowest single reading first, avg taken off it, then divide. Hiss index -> -0.220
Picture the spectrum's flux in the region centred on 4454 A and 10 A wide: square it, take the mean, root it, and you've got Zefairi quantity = 24.3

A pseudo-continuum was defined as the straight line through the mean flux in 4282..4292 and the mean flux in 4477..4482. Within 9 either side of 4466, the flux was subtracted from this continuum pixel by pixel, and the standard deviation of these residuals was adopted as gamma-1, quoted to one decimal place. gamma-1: 0.9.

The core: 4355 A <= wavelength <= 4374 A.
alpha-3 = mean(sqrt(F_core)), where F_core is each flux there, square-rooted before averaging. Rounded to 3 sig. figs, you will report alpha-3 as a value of 5.21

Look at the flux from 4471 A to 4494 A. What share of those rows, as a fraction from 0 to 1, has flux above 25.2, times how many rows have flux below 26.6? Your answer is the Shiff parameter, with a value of 3.2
